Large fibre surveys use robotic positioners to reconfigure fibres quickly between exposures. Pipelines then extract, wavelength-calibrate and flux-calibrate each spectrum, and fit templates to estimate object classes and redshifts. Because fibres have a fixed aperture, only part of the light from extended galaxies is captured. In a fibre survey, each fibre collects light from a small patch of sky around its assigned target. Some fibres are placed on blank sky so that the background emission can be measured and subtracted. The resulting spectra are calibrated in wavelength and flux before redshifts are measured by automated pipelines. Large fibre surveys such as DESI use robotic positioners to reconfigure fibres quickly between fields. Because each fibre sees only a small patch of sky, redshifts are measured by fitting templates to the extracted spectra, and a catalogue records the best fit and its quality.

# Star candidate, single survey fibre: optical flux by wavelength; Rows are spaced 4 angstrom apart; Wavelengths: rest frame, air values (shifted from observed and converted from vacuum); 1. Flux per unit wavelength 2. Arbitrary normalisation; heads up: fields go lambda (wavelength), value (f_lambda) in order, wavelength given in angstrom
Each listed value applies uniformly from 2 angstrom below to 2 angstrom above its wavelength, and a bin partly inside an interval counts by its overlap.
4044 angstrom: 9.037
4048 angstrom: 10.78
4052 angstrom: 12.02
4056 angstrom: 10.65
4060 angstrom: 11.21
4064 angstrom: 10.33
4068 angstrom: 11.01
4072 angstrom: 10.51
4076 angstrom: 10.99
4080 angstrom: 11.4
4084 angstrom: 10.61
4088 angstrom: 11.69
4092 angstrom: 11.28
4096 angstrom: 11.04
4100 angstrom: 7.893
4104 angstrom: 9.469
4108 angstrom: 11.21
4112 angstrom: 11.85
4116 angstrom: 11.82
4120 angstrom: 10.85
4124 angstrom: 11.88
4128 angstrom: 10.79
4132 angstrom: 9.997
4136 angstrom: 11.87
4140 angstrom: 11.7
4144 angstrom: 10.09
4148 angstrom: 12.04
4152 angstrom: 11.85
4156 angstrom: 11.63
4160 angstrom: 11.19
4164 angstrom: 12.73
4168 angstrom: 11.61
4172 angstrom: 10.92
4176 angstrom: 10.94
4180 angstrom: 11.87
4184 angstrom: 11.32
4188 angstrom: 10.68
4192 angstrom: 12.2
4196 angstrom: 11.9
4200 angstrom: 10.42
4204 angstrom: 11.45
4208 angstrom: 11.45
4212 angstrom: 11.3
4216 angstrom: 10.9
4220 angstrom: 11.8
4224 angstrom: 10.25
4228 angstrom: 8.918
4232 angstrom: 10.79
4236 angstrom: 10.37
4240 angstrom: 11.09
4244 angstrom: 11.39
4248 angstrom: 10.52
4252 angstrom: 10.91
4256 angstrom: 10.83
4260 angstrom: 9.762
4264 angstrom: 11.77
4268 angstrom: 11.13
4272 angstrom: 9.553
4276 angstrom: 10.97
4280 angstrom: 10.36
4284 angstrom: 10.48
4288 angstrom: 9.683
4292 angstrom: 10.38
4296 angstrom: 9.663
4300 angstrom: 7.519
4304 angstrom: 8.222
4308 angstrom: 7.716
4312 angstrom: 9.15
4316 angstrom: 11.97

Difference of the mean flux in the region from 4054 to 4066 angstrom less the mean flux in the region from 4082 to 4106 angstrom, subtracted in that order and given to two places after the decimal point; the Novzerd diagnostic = 0.40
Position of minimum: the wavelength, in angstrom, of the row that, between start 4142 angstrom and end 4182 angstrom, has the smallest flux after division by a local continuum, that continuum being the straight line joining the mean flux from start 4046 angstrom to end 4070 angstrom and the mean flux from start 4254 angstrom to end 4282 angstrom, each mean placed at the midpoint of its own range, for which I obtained 4144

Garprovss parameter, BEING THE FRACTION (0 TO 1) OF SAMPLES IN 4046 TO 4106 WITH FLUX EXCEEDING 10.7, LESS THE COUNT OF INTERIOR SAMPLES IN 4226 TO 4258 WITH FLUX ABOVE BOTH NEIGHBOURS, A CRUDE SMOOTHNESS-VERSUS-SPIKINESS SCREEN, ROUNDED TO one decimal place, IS -2.4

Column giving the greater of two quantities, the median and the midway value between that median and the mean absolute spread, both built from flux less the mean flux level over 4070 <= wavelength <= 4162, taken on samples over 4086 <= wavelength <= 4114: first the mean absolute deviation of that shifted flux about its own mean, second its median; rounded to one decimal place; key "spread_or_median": 0.6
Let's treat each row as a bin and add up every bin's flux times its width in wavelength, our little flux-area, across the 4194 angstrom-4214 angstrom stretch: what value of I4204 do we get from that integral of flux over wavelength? 226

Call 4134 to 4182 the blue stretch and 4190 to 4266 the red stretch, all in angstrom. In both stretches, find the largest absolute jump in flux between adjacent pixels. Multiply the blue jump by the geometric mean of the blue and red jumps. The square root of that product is 2.0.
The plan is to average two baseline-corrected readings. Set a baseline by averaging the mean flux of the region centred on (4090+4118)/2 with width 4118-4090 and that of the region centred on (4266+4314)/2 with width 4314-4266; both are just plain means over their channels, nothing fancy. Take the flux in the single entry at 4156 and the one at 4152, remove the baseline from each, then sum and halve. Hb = 1.63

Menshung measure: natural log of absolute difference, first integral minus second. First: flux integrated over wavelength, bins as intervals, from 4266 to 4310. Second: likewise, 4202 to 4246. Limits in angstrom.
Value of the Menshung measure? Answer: 4.0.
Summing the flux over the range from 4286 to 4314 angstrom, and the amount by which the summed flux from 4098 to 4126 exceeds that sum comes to 13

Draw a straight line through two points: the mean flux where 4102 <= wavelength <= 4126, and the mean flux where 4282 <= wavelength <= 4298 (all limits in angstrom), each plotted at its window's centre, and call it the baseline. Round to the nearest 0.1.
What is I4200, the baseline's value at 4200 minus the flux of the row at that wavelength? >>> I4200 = 0.2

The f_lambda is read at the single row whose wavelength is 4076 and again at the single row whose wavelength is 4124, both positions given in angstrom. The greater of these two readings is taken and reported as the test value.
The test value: 11.9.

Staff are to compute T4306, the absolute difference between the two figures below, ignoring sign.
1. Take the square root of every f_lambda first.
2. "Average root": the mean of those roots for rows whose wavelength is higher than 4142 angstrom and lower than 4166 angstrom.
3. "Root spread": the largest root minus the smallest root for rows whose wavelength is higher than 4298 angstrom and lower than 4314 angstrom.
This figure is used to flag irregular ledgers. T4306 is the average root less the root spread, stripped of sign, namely 3.12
